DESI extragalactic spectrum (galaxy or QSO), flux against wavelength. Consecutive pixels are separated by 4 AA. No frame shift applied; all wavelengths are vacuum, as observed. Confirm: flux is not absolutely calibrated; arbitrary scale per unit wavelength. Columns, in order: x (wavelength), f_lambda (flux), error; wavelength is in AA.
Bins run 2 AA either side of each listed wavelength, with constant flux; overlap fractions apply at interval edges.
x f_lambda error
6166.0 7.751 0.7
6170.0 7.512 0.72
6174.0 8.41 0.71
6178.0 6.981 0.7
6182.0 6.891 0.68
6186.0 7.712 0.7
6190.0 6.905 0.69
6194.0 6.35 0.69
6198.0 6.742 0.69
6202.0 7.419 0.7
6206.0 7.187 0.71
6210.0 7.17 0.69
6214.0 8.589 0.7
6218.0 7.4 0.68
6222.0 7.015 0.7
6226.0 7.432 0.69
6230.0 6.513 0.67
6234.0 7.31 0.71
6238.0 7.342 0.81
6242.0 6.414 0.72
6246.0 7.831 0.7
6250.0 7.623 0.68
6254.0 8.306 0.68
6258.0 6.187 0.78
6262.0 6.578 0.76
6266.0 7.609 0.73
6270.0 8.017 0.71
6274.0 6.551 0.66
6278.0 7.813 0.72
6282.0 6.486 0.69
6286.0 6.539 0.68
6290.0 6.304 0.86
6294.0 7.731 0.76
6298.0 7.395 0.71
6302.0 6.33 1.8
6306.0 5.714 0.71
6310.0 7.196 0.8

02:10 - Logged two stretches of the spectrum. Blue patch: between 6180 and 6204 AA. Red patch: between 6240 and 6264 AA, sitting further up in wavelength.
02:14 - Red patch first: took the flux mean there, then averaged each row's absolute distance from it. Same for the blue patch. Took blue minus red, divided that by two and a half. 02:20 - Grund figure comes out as -0.16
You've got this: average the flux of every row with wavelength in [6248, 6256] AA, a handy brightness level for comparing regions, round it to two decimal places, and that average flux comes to 7.96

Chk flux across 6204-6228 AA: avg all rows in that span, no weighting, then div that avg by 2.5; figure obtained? 2.99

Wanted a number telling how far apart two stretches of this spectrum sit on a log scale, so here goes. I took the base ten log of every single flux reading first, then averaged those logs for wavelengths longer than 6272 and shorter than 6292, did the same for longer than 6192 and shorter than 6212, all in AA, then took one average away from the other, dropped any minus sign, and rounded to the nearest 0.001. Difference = 0.016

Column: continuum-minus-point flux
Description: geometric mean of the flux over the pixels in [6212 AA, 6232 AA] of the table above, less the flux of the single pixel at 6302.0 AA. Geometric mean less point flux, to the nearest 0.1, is 1.0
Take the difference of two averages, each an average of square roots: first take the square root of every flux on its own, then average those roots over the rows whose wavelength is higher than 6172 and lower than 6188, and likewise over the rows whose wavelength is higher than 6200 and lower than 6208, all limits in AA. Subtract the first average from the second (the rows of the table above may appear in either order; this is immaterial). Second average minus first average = -0.034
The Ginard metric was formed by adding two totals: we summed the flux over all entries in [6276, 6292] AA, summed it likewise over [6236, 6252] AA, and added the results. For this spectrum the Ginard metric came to 56.4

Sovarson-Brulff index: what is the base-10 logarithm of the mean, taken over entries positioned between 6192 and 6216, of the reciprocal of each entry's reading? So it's -0.856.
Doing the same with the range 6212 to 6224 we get -0.881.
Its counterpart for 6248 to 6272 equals -0.864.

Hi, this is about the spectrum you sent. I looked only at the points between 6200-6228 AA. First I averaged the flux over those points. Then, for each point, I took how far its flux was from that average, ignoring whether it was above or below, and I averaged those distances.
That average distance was 0.32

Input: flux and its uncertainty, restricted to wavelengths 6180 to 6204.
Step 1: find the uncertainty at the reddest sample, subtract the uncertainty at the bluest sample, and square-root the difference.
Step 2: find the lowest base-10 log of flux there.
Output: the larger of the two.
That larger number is 0.803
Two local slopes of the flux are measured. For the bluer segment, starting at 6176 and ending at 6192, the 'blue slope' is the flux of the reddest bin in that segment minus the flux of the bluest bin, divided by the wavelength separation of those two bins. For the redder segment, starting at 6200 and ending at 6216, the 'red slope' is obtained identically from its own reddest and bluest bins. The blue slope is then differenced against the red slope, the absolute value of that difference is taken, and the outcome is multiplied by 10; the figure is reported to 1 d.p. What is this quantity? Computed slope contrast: 1.0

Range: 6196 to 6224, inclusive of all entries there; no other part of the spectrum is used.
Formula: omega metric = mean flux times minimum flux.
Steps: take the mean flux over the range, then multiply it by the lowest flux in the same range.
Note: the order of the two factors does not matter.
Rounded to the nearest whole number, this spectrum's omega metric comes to 50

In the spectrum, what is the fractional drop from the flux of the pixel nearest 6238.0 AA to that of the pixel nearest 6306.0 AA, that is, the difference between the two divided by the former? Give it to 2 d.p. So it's 0.22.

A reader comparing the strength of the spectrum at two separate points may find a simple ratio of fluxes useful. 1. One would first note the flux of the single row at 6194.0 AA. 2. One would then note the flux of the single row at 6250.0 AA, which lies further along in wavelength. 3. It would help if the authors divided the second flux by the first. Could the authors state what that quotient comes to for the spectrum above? 1.20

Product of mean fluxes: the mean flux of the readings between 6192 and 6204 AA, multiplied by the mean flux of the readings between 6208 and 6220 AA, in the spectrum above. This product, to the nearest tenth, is 52.8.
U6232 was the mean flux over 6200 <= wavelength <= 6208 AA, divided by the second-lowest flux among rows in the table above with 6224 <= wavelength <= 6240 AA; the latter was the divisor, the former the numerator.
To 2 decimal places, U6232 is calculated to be 1.00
